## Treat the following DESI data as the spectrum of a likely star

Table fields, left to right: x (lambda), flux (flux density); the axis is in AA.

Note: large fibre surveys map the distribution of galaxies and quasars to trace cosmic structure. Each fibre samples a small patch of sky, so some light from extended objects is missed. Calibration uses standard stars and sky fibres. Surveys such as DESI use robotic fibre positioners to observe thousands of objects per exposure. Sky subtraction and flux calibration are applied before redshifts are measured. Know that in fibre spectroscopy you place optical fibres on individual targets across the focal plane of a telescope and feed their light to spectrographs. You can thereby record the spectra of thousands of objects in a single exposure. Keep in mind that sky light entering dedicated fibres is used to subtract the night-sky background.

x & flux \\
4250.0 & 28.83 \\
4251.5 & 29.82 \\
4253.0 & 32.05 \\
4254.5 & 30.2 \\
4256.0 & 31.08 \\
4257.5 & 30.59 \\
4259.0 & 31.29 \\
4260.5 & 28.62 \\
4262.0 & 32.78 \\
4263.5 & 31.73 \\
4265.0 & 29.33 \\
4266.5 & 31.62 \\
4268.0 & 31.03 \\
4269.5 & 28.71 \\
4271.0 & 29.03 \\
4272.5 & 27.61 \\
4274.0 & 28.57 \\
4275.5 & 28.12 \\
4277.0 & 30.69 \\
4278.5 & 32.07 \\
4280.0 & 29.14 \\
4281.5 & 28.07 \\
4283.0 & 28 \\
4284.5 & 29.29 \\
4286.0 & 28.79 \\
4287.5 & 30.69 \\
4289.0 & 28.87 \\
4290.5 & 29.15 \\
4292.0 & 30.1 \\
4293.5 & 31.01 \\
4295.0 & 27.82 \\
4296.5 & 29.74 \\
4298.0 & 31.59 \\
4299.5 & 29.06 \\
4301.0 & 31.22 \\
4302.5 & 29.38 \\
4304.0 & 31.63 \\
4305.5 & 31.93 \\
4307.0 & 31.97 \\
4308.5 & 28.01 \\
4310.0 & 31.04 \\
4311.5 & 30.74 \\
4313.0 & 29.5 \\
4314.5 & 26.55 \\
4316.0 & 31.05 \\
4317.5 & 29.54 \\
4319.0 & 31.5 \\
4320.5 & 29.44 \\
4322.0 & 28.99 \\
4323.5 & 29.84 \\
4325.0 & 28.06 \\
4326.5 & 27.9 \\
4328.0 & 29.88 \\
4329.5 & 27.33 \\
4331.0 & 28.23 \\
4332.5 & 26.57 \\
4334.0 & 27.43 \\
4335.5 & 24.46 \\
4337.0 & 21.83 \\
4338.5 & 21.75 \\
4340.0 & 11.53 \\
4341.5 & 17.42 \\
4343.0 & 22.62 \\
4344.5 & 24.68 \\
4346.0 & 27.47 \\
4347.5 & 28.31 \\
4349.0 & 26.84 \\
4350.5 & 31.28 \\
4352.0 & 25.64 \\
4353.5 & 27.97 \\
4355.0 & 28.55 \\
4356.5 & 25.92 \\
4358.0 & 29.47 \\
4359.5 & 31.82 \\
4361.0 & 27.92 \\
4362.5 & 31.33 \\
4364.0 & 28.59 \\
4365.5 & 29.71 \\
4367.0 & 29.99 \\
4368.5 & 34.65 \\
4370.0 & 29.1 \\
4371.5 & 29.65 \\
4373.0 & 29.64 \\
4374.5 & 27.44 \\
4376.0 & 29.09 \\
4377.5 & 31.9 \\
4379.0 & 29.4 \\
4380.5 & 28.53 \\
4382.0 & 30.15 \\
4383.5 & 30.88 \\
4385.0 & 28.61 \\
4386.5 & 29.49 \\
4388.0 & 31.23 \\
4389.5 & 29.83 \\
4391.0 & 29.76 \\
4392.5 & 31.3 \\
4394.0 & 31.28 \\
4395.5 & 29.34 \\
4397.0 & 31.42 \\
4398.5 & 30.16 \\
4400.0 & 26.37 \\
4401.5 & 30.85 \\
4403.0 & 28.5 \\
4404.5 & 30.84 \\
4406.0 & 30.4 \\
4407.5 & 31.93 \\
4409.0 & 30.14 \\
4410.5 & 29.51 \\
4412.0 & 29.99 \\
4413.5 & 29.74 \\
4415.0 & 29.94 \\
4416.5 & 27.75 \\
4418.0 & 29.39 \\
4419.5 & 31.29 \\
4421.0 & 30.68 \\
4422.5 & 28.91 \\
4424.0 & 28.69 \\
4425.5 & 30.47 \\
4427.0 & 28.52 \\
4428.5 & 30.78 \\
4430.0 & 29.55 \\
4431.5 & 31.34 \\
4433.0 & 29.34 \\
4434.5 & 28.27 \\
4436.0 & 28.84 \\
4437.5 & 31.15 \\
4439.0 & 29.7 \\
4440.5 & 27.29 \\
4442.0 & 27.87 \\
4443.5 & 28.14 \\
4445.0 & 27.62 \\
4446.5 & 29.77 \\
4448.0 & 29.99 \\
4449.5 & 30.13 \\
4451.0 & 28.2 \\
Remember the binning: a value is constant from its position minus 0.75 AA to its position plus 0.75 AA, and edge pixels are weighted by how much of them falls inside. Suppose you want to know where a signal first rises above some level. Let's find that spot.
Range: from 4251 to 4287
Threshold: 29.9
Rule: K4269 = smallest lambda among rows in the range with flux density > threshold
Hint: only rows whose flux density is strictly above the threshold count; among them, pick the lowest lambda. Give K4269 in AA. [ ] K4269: 4253.0 AA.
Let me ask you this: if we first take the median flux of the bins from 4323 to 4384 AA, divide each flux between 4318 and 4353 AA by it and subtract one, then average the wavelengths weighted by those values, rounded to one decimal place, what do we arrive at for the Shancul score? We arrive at 4342.5 AA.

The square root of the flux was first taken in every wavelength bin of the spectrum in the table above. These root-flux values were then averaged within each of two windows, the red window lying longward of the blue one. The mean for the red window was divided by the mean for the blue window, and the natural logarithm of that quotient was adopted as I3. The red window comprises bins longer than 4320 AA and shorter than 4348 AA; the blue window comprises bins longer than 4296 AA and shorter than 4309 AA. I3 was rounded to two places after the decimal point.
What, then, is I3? -0.10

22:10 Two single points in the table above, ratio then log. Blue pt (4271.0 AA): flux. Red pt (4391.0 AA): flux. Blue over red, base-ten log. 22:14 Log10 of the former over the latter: -0.011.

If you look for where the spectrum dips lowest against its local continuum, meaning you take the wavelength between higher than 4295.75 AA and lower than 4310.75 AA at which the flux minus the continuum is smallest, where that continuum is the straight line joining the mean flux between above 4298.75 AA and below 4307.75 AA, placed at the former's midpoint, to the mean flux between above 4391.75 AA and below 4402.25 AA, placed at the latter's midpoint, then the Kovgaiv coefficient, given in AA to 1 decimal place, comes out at 4308.5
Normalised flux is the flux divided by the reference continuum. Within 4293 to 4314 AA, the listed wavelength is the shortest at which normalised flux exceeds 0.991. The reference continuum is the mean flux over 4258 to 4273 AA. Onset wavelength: 4293.5 AA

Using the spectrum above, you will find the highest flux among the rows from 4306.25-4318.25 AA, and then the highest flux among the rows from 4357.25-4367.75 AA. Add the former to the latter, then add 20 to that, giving 83.8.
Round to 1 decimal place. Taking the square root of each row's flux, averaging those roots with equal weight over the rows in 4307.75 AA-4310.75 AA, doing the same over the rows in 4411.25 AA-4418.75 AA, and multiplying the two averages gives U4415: 29.4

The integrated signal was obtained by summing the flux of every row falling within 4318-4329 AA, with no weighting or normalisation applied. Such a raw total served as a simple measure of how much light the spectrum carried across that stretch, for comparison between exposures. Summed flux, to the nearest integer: 206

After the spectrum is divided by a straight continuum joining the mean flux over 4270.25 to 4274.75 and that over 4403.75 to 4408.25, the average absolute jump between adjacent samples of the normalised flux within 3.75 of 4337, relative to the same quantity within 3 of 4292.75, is 2.3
